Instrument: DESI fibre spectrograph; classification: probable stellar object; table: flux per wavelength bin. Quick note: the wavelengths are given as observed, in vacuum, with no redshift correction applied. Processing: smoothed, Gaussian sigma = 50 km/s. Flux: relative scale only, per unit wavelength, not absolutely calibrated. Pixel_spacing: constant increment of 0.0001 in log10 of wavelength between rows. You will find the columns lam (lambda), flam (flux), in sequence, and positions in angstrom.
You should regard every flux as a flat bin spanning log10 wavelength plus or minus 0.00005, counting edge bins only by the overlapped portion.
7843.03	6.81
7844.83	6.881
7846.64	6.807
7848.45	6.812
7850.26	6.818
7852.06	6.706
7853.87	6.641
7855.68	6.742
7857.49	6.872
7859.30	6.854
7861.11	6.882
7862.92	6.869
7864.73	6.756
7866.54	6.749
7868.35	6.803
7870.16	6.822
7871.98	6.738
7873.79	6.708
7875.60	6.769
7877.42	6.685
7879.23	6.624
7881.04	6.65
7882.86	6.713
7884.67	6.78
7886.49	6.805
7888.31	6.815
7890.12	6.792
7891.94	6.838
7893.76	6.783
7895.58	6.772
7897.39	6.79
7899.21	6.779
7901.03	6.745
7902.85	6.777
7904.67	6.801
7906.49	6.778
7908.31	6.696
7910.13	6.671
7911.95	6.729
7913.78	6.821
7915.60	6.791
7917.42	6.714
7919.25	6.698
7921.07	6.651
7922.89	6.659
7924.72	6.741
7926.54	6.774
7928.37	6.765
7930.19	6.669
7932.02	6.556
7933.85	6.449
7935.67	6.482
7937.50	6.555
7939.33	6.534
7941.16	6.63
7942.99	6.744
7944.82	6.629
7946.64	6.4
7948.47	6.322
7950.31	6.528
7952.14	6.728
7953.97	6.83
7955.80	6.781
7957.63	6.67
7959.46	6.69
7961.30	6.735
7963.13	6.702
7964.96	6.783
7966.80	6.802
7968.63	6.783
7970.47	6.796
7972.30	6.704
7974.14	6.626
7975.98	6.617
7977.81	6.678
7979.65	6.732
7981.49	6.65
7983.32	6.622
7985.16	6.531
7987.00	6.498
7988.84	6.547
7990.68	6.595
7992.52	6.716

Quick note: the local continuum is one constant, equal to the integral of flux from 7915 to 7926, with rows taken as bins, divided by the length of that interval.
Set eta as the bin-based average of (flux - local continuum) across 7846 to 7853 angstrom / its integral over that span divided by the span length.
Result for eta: 0.07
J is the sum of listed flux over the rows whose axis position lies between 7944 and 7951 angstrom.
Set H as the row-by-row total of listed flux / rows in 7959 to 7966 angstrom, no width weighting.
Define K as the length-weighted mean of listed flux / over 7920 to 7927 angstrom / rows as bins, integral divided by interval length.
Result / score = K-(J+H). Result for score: -46.1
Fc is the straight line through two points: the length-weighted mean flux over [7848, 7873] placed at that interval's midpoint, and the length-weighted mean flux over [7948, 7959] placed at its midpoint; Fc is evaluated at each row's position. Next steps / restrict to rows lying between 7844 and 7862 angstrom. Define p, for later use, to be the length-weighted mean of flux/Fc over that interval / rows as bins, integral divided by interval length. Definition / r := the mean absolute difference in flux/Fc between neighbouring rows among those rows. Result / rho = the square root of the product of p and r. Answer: 0.094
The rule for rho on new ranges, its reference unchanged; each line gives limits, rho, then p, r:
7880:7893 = 0.078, 1.00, 0.0060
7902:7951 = 0.104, 0.99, 0.0108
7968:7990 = 0.090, 1.00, 0.0080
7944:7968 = 0.122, 1.00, 0.0147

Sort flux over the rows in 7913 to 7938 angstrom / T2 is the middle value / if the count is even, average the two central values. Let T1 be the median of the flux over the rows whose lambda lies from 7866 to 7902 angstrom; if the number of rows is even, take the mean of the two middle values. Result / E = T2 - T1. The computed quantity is -0.09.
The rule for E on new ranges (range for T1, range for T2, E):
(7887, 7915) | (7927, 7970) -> -0.11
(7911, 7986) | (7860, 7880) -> 0.07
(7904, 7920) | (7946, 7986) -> -0.03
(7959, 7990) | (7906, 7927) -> 0.03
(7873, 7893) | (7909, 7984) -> -0.08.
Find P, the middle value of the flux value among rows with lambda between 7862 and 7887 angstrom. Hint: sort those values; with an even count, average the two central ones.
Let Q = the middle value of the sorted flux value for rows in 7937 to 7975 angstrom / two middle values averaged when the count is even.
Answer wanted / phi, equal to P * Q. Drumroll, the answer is 45.26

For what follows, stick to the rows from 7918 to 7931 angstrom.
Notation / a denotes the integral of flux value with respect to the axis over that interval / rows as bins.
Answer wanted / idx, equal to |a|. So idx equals 87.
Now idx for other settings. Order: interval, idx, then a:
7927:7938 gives 72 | 72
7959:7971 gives 81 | 81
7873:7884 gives 74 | 74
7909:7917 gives 54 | 54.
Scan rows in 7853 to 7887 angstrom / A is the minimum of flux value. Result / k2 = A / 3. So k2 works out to 2.21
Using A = 6.624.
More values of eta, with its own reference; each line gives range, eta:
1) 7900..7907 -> 0.06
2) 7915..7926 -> 0.00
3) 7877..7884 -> -0.04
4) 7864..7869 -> 0.06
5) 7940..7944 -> -0.03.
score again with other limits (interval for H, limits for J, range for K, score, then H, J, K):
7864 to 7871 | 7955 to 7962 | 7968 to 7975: -47.3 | 27.1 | 26.9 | 6.72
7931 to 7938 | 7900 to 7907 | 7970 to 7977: -46.5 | 26.0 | 27.1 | 6.68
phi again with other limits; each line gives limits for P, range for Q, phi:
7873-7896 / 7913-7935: 45.41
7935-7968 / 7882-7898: 45.36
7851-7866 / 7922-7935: 45.38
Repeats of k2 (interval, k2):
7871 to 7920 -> 2.21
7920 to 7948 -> 2.13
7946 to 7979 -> 2.11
